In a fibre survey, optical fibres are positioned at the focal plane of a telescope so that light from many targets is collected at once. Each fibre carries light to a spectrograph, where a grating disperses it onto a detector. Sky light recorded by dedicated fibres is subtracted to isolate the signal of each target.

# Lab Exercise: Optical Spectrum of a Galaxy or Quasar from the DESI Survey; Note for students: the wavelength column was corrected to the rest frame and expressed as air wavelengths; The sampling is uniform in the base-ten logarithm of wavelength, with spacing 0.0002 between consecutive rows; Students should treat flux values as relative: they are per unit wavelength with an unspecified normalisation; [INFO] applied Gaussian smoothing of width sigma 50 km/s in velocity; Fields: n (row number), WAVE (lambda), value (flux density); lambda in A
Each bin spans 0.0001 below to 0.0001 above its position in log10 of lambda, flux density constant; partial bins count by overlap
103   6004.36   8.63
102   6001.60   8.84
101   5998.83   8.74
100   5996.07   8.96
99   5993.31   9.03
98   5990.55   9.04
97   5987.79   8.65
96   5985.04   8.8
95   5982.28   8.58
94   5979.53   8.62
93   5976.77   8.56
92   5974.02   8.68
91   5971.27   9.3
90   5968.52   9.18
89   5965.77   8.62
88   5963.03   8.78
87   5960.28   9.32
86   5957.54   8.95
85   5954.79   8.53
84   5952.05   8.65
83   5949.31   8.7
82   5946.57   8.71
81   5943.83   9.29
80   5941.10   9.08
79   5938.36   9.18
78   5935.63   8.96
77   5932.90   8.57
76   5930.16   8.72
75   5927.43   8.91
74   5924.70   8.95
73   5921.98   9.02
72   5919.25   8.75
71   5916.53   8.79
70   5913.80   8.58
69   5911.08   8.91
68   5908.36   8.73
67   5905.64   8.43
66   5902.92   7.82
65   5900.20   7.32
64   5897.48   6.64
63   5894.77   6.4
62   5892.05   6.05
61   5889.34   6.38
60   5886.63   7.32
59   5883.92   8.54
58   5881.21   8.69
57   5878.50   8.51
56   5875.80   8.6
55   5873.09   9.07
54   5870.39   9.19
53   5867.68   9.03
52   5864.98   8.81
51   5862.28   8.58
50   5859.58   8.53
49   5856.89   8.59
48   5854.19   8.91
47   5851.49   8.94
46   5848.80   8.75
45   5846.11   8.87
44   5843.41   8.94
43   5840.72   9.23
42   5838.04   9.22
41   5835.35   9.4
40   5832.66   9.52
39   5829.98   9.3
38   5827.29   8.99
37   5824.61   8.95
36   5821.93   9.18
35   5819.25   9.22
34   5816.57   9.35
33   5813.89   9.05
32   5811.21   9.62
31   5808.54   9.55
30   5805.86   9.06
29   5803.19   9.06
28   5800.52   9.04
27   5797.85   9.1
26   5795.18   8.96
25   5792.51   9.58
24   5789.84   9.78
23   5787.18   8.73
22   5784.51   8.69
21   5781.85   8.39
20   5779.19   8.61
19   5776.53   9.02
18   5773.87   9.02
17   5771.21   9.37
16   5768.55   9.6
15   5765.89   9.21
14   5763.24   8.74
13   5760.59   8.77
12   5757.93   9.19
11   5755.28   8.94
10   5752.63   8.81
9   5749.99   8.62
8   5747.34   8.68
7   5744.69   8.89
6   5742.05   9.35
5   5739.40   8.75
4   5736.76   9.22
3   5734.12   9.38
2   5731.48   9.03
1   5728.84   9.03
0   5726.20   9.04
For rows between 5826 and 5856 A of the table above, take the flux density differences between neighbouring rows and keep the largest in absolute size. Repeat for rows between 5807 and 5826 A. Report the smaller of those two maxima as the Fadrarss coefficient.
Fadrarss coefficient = 0.31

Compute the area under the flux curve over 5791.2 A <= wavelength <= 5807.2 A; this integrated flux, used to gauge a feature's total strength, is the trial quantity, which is 146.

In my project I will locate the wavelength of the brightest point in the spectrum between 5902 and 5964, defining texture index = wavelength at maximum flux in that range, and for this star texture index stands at 5960.28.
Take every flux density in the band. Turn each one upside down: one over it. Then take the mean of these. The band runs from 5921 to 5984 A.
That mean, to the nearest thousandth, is 0.113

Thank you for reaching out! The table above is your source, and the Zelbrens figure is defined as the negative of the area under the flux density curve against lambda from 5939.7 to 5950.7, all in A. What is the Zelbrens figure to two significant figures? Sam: -98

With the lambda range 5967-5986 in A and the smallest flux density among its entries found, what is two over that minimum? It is 0.234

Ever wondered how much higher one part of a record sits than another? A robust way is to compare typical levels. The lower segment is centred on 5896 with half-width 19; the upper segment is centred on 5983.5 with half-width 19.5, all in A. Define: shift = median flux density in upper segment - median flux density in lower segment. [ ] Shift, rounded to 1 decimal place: 0.6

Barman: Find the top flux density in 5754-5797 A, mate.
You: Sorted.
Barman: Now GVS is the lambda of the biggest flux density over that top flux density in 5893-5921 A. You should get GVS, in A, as 5911.08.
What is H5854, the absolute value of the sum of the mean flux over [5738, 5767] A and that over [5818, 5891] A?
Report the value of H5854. 17.7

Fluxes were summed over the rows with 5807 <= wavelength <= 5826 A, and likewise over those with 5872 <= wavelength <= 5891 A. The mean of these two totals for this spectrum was 61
